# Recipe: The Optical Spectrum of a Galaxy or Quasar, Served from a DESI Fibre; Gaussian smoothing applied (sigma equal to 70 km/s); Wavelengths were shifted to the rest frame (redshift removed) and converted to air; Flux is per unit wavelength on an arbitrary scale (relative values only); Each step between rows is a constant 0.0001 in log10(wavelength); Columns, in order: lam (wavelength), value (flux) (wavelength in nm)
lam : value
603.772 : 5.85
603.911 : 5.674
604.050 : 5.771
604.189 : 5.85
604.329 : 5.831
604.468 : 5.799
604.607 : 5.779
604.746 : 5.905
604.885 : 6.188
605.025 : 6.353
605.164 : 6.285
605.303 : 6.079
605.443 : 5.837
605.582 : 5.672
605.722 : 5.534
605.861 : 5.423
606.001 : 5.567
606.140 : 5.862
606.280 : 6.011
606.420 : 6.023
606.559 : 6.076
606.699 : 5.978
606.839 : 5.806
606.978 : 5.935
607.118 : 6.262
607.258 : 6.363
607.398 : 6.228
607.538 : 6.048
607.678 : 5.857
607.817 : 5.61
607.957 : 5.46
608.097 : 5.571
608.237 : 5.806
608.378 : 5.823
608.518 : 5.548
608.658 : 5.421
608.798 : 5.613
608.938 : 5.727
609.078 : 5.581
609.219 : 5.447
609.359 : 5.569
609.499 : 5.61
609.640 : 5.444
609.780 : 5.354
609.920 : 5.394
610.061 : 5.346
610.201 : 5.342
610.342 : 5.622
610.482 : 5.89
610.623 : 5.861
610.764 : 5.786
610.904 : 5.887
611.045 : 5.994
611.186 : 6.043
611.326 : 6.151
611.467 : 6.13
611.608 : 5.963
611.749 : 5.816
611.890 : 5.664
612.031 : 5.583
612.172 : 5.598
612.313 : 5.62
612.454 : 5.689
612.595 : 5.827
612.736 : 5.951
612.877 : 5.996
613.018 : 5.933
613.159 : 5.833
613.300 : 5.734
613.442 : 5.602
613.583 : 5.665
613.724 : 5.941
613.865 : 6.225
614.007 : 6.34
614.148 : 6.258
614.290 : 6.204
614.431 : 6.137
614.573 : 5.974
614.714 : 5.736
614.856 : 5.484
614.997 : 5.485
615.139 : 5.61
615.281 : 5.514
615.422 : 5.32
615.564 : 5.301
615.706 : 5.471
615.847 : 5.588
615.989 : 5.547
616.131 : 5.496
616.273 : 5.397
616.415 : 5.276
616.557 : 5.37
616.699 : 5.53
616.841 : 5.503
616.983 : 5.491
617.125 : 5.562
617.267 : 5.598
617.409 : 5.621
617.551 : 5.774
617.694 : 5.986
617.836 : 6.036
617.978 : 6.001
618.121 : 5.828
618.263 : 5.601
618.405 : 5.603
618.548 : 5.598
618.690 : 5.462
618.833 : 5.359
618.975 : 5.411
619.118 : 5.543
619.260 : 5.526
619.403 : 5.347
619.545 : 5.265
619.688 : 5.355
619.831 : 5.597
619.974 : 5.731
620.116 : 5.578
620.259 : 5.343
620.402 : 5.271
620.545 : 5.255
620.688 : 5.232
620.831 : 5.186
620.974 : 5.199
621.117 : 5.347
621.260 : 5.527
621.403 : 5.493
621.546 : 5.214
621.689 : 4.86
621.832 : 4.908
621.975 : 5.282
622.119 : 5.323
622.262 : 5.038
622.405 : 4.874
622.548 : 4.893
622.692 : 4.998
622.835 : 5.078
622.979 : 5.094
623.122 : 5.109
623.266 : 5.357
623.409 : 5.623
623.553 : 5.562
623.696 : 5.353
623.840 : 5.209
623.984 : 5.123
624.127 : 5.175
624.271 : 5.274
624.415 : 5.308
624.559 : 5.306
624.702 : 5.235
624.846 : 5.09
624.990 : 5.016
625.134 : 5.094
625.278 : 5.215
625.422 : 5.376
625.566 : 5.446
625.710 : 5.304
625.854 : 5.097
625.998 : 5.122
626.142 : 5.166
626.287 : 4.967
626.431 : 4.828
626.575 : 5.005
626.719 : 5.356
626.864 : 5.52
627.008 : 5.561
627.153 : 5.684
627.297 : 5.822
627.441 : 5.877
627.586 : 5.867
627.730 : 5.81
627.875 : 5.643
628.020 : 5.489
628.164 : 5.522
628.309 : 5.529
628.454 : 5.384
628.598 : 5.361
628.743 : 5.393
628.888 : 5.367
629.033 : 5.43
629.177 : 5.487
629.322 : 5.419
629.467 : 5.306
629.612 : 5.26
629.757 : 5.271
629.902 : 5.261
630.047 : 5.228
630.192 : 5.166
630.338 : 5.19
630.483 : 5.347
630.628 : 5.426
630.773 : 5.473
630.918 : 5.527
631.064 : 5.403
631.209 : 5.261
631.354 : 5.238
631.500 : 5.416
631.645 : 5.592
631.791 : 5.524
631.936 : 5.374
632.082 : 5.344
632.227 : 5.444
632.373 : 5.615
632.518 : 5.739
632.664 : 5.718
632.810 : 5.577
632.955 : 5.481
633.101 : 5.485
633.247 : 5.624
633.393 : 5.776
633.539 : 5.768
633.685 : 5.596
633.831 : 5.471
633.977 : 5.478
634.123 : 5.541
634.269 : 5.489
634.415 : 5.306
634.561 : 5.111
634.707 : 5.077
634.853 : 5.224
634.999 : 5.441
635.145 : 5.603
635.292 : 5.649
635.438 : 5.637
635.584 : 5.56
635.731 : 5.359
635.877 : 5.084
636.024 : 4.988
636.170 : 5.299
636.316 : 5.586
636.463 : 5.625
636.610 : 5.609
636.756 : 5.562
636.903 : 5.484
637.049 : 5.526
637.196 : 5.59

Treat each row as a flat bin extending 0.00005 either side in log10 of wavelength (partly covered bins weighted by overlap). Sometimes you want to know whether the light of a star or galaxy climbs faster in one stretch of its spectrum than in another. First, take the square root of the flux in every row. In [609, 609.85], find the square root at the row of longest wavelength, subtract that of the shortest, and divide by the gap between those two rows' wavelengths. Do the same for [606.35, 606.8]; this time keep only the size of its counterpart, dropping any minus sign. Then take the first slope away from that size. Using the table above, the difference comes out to 0.10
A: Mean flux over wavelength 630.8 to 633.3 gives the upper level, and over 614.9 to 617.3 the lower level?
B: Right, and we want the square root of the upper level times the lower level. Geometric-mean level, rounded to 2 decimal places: 5.48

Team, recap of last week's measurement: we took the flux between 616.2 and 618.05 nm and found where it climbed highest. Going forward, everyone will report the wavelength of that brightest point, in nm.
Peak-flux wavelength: 617.836 nm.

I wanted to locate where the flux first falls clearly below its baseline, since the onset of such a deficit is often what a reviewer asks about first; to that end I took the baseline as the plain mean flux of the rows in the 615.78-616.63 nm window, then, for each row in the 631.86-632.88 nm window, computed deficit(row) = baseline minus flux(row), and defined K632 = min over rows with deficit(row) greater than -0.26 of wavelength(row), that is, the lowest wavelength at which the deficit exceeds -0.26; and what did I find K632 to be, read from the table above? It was 631.936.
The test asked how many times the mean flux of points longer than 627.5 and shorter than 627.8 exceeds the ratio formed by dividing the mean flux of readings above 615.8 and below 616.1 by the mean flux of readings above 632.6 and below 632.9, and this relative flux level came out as 5.9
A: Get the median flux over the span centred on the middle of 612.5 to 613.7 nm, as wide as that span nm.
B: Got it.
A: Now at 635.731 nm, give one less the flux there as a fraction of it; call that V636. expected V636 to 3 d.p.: 0.081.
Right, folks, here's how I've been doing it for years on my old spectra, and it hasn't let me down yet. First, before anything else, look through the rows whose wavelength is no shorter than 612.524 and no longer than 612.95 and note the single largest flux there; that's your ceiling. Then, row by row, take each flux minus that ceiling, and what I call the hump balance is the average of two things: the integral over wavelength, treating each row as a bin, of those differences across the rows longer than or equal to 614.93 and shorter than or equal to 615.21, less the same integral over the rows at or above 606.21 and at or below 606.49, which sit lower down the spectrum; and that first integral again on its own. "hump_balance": -0.13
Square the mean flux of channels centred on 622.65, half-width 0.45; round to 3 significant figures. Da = 25.0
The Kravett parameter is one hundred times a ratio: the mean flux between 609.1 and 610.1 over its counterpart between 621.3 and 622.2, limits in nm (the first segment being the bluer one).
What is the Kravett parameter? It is 105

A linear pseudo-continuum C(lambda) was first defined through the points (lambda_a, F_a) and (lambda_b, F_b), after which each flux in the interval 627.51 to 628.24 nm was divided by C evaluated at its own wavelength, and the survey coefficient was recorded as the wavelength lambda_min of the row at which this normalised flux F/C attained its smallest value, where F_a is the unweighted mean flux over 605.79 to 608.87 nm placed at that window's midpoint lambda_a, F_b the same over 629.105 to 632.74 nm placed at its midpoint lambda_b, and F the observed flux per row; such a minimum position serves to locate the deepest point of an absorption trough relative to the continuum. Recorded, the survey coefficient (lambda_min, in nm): 628.020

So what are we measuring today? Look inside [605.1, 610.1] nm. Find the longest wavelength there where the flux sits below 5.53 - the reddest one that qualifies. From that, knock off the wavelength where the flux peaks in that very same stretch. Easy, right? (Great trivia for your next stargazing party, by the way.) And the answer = 2.80 nm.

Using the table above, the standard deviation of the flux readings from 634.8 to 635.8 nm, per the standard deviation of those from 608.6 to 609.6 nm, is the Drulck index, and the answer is 1.5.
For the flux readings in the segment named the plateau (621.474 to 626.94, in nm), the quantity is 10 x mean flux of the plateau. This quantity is 51.8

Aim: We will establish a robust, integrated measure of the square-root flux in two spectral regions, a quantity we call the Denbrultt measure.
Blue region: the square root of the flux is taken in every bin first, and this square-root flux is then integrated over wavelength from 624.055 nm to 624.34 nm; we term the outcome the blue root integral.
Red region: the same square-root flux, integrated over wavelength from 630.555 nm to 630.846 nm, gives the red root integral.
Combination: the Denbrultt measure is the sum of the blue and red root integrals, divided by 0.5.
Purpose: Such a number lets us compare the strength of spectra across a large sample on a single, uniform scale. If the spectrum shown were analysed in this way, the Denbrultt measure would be 2.67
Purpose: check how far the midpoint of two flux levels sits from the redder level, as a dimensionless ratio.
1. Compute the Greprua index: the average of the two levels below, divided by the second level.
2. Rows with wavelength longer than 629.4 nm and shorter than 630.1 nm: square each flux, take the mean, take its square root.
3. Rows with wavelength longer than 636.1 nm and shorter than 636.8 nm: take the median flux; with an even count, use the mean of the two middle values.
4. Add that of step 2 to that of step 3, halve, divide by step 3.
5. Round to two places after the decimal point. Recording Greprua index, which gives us 0.97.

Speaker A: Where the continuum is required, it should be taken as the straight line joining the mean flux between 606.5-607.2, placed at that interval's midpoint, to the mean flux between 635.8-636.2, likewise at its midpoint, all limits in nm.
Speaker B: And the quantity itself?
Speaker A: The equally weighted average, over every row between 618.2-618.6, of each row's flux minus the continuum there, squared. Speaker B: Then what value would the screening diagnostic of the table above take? 0.00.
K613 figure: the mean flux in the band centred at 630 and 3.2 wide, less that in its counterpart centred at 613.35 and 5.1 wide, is -0.47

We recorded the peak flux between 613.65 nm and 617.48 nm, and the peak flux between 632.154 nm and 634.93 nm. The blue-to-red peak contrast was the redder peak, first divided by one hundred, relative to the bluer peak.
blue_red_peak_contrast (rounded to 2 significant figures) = 0.0091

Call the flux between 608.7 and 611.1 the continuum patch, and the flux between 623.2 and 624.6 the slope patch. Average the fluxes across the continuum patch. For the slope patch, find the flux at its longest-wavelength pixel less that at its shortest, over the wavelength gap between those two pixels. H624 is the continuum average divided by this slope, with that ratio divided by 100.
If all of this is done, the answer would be -1.4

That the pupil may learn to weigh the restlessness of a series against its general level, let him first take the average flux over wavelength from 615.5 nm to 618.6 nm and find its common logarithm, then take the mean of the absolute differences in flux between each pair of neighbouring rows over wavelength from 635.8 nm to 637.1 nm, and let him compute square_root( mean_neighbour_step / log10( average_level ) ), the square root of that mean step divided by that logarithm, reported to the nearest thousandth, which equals 0.391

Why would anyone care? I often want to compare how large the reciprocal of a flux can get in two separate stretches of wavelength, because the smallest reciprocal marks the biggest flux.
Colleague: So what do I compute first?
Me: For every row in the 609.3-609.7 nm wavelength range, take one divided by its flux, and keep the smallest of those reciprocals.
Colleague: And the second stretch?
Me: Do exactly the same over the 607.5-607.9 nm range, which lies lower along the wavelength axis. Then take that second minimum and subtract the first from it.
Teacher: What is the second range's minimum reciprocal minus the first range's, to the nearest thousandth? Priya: -0.013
